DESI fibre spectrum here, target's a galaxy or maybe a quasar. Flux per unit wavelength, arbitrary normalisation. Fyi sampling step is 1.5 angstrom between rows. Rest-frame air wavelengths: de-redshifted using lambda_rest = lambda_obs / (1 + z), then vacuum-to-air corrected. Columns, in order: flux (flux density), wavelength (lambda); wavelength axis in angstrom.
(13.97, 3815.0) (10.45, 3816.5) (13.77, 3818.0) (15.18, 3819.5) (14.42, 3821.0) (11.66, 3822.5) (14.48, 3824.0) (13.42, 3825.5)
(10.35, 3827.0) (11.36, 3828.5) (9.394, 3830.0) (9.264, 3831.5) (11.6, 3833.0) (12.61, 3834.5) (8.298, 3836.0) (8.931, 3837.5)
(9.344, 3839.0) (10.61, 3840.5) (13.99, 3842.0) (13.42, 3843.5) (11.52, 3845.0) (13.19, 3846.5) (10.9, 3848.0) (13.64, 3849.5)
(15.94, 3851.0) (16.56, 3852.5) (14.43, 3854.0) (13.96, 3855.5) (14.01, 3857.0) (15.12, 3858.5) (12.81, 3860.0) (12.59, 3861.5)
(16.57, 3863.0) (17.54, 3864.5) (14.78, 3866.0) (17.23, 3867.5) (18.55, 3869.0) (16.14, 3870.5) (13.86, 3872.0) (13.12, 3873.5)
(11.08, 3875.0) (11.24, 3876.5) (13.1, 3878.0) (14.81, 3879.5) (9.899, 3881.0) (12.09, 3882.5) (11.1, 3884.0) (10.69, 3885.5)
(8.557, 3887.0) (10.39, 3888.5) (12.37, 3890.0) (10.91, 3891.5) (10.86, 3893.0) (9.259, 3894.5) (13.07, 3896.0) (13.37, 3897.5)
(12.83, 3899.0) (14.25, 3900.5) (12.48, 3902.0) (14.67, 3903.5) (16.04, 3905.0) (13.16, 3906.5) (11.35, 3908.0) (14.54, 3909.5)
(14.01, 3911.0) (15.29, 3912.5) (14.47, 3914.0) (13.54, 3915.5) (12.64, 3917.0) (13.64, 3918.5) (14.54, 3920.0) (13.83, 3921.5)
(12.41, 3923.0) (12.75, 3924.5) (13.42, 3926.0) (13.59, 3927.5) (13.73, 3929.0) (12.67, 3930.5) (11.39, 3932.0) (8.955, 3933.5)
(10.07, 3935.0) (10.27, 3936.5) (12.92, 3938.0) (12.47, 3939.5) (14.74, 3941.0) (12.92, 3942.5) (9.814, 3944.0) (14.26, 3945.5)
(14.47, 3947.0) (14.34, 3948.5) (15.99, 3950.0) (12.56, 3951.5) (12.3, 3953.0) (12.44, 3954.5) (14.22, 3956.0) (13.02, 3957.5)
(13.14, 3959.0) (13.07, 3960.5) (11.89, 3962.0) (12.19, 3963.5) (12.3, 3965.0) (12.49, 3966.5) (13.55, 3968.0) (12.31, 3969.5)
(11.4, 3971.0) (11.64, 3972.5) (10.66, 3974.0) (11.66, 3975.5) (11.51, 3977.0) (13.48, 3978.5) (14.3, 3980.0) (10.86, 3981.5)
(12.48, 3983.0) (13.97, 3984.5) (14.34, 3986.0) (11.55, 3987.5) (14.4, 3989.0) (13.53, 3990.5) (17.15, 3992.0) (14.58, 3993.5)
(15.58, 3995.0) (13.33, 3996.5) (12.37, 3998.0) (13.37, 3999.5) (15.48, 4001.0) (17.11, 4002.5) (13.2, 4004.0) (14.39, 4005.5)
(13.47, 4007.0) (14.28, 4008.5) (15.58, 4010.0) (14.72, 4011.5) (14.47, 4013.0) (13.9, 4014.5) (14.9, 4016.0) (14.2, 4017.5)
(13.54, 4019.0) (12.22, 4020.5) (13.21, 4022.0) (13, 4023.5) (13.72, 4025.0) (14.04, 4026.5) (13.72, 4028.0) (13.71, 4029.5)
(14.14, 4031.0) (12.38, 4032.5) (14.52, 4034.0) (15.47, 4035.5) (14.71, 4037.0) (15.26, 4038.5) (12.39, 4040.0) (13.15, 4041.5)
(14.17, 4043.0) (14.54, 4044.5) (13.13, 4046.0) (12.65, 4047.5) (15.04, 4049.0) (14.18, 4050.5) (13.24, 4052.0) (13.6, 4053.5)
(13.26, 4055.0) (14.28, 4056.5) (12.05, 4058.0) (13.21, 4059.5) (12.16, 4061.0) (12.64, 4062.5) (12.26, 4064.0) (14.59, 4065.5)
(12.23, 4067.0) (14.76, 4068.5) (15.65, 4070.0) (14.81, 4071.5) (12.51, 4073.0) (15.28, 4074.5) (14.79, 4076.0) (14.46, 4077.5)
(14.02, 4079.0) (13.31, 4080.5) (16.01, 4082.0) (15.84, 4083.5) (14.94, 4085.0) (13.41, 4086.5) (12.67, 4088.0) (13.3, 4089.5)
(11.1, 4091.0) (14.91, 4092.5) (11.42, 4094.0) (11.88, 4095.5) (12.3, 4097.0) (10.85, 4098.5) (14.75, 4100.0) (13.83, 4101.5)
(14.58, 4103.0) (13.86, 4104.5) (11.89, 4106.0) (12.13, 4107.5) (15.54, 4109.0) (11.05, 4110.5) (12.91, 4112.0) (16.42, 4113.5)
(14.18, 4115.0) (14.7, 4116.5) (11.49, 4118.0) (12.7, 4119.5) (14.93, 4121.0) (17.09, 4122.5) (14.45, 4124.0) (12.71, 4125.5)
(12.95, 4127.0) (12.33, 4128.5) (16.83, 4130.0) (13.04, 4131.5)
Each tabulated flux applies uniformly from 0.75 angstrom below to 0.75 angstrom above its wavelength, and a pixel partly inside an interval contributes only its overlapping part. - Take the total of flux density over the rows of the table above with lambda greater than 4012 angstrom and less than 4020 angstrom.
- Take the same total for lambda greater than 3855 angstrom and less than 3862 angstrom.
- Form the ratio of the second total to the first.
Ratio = 0.96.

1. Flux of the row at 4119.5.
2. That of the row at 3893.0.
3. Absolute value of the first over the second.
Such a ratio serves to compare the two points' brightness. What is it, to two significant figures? 1.2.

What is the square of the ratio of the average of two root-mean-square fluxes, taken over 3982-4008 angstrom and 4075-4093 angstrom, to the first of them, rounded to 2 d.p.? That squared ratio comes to 0.99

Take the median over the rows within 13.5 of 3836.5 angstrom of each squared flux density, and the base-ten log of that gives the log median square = 2.12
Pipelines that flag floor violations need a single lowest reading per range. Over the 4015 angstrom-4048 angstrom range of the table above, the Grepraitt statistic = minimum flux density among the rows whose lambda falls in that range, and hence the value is 12.22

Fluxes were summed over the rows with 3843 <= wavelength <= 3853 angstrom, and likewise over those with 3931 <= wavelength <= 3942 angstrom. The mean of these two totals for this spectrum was 88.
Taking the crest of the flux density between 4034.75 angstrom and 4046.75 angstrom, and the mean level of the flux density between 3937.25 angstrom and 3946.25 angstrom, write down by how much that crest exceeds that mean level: 2.6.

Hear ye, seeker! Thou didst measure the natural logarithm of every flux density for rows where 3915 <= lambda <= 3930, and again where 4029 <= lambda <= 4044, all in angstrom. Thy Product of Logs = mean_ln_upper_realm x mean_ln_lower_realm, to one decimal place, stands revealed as 6.8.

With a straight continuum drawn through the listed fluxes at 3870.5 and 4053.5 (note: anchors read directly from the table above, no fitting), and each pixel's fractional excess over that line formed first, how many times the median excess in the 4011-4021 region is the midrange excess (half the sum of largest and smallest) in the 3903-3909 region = -18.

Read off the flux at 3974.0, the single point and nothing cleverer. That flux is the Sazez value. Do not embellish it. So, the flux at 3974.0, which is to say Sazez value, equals 10.66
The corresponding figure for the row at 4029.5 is 13.71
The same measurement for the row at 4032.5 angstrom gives 12.38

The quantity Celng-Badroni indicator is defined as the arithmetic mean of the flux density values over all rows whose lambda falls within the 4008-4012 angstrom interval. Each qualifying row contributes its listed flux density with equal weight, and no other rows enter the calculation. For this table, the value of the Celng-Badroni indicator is 14.9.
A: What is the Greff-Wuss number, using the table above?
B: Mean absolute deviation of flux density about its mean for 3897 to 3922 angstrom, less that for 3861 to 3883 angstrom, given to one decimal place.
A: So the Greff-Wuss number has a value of -1.3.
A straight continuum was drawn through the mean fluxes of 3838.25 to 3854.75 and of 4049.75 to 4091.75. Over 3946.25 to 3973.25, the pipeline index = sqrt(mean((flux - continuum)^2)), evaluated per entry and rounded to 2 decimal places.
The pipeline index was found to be 1.23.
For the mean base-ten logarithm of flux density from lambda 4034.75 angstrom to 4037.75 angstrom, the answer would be 1.18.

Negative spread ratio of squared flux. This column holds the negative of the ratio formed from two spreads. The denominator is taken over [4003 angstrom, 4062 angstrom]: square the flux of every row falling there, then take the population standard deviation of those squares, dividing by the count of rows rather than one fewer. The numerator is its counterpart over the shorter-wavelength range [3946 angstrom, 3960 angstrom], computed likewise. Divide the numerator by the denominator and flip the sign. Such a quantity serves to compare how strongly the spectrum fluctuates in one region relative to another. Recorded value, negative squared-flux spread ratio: -1.3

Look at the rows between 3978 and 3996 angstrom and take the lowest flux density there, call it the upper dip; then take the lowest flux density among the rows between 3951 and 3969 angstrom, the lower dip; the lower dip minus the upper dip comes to 1.0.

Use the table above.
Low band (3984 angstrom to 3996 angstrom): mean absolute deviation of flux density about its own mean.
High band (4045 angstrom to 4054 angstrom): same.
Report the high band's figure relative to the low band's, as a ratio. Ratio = 0.62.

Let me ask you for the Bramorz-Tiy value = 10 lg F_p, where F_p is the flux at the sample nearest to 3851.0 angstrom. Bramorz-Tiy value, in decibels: 12.0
